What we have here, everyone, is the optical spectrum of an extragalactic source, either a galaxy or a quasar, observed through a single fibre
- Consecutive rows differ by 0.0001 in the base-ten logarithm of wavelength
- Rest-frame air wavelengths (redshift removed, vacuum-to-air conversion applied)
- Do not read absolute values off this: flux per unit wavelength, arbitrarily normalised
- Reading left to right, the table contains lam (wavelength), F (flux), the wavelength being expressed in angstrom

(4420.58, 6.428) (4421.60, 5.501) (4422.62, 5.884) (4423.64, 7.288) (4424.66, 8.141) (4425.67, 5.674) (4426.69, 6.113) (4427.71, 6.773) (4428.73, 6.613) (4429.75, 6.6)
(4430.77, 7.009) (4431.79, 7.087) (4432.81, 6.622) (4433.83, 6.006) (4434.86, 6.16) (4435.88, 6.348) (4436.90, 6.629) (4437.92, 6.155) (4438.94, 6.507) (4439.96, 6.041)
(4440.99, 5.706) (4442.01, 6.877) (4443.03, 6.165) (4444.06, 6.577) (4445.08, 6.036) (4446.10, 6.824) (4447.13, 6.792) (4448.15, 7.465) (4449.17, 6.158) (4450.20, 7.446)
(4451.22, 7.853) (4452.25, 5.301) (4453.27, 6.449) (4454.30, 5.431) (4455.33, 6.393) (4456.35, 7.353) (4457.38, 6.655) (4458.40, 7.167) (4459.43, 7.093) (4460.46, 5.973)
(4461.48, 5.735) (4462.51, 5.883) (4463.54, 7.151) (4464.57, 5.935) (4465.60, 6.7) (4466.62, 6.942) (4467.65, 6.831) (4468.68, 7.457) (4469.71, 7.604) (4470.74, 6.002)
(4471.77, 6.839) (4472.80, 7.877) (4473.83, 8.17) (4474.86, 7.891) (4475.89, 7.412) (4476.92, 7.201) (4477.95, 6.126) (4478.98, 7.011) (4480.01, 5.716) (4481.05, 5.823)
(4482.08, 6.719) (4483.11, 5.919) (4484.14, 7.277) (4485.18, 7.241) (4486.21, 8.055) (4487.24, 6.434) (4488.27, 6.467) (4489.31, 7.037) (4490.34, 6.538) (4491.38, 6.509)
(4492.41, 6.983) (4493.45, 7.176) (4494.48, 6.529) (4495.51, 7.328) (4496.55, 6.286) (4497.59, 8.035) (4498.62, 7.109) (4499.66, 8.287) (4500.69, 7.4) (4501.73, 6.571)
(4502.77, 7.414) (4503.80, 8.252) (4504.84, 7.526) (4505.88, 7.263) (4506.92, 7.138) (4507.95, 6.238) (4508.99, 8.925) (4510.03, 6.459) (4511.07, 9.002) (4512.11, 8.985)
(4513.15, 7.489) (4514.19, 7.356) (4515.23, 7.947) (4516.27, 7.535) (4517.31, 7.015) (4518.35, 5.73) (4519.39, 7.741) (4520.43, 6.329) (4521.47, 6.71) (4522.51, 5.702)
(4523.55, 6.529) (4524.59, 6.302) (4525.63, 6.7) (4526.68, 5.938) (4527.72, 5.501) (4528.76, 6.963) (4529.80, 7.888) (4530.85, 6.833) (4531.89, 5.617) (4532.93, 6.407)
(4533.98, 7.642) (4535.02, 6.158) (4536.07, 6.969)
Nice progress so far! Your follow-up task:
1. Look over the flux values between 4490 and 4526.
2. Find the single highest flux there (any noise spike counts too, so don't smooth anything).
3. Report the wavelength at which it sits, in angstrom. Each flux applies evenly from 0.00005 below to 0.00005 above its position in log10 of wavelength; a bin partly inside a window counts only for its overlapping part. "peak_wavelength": 4511.07 angstrom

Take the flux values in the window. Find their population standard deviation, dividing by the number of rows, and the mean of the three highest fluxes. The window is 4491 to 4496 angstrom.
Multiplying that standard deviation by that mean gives 2.4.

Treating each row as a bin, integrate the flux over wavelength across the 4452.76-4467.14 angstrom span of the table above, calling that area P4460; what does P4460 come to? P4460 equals 93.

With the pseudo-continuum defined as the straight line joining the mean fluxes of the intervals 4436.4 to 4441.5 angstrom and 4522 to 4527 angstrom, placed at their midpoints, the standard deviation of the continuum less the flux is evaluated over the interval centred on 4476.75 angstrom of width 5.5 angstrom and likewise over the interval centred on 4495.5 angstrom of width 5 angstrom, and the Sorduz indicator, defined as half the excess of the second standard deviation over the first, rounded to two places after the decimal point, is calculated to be 0.02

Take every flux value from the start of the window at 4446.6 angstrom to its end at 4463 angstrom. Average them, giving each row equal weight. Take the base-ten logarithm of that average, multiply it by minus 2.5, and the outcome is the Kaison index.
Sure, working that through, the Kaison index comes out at -2.04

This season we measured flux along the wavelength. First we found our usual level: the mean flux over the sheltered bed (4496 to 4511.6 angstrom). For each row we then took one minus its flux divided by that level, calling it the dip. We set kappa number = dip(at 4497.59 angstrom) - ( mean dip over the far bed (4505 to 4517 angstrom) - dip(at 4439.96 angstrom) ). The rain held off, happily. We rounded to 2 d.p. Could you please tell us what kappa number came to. 0.14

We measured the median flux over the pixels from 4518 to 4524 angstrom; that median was 6.43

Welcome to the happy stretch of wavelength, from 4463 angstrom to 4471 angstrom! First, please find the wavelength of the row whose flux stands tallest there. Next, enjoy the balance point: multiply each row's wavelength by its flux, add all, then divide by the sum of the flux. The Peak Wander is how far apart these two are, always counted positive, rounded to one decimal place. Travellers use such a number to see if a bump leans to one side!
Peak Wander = 2.5 angstrom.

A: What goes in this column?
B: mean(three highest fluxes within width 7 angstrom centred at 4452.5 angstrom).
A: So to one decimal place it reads 7.2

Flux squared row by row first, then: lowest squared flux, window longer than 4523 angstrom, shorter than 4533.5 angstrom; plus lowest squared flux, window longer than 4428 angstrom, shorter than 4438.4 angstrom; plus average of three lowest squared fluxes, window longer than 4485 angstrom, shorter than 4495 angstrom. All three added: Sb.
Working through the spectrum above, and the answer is 108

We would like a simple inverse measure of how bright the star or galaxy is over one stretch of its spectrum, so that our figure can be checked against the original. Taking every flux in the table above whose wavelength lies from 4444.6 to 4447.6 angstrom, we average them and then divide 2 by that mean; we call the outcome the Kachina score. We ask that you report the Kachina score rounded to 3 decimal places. 0.305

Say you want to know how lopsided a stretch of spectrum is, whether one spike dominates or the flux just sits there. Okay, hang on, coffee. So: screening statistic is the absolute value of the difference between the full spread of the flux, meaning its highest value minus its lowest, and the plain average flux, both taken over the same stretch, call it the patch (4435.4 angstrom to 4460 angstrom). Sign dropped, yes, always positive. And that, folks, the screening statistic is 4.01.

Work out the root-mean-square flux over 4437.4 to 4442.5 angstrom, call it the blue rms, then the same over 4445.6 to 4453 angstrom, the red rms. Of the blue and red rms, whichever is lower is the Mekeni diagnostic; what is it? 6.3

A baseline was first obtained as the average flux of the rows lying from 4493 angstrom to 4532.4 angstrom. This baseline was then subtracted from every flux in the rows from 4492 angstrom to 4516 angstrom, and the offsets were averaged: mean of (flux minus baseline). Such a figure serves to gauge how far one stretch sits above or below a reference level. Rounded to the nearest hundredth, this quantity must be 0.37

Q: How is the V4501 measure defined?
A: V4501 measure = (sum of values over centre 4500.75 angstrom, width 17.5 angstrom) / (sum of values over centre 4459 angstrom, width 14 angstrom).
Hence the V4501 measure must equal 1.4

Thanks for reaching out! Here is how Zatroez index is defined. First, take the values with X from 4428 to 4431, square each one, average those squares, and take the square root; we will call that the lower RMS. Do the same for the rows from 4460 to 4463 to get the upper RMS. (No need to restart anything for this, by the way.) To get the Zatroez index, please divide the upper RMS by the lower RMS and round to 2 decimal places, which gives 0.87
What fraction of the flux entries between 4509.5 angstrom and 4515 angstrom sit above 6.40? 1.00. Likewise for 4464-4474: 0.80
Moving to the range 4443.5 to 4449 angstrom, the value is 0.80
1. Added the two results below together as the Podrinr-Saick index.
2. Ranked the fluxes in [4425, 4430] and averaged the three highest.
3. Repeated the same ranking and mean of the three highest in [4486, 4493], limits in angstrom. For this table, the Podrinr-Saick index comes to 14.0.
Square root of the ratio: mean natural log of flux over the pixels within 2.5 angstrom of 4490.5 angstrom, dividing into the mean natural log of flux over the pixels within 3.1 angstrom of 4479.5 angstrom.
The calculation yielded 0.99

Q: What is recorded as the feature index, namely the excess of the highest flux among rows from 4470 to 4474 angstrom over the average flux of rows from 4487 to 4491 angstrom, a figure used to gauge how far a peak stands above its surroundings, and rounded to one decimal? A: 1.6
